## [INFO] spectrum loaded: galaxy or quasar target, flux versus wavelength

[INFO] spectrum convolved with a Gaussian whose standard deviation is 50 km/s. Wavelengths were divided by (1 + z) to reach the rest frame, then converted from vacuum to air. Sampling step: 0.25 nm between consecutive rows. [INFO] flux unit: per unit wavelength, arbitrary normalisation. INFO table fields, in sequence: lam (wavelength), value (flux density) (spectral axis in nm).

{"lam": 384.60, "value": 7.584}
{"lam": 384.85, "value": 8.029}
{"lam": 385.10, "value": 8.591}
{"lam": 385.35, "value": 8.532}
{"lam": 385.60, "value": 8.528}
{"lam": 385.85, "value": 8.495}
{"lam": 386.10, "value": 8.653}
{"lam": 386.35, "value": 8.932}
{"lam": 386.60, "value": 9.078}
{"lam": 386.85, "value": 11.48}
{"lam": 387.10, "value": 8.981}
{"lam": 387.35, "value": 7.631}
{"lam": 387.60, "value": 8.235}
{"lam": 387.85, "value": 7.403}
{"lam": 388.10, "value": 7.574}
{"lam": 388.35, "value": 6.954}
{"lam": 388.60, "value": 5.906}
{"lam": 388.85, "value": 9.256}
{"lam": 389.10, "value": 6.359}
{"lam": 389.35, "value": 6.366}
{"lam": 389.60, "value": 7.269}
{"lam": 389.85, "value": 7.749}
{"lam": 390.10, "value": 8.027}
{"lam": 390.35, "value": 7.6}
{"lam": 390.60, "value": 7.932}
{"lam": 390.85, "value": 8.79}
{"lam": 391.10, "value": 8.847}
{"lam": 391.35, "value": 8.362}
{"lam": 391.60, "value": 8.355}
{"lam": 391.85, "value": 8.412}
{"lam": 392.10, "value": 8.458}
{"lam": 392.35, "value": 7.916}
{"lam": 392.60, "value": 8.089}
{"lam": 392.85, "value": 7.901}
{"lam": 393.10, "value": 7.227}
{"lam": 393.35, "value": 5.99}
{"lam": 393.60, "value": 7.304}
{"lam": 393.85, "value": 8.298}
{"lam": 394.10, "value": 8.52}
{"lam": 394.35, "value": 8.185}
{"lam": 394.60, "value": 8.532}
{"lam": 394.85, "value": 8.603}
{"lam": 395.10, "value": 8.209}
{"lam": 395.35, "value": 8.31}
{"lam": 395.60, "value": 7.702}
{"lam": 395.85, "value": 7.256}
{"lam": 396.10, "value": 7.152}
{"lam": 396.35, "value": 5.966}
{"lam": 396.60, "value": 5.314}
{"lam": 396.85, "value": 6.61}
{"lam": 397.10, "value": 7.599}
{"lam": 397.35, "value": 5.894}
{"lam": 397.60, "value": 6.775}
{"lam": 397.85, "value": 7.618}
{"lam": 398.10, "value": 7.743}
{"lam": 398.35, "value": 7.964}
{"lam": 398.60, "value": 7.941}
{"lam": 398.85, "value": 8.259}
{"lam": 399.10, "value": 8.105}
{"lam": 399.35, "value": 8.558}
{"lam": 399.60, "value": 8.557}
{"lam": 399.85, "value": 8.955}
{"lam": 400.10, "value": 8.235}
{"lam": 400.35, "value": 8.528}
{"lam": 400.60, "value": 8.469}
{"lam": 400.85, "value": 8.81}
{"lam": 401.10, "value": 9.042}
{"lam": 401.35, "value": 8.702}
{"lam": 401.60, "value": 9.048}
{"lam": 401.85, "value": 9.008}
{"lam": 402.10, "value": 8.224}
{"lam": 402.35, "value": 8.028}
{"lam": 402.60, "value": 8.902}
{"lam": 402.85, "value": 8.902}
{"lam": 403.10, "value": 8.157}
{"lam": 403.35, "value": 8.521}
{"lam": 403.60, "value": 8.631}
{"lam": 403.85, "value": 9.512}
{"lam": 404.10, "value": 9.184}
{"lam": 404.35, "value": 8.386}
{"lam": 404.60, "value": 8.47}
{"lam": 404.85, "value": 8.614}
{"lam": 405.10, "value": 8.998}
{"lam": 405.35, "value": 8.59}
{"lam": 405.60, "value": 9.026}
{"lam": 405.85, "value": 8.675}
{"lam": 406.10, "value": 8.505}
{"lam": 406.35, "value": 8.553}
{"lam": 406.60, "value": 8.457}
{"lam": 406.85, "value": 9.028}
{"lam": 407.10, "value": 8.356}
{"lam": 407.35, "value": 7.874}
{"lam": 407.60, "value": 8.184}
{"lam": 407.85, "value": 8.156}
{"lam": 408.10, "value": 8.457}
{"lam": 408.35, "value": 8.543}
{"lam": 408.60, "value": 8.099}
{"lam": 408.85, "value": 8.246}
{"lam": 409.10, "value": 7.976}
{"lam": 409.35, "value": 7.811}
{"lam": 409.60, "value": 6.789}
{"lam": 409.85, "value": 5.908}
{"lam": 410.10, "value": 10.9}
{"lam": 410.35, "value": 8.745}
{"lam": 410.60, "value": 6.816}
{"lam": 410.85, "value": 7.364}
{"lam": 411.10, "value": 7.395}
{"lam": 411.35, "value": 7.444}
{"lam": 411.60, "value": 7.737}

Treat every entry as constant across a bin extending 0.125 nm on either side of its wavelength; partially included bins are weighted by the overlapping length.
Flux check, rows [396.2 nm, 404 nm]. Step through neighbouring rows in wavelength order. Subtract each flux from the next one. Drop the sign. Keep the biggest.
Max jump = 1.7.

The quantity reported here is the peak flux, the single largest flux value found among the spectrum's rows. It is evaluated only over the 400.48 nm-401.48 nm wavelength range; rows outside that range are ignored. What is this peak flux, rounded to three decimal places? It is 9.042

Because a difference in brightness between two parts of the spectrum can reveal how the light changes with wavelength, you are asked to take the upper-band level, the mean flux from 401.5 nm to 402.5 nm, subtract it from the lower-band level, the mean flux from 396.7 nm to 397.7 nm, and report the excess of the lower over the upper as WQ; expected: -1.9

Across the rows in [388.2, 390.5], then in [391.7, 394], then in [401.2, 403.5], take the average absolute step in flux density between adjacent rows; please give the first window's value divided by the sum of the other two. 1.1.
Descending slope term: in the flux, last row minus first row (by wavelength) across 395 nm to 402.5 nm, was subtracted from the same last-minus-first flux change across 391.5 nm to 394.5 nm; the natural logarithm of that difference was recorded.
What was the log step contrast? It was -4.5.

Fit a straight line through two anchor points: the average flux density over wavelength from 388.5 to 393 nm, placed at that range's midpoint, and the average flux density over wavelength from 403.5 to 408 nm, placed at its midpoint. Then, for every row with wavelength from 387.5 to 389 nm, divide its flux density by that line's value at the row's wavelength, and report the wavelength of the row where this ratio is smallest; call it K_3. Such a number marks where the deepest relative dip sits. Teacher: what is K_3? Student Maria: 388.60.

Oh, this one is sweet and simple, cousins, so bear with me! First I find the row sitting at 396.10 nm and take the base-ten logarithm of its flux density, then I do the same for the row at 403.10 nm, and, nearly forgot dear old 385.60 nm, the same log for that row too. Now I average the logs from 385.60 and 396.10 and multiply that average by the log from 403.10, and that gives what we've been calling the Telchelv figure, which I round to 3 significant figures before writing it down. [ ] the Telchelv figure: 0.814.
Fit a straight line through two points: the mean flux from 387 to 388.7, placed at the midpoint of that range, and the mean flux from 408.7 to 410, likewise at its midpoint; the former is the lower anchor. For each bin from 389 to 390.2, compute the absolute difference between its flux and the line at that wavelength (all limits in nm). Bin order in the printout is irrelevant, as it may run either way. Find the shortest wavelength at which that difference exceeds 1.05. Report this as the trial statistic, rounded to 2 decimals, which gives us 389.10 nm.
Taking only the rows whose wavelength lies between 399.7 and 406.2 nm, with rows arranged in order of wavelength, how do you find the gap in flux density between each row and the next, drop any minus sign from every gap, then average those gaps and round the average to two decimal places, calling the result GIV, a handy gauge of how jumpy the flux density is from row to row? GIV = 0.38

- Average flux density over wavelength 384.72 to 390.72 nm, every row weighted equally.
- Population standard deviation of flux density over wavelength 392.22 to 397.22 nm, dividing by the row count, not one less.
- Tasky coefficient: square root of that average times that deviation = 2.7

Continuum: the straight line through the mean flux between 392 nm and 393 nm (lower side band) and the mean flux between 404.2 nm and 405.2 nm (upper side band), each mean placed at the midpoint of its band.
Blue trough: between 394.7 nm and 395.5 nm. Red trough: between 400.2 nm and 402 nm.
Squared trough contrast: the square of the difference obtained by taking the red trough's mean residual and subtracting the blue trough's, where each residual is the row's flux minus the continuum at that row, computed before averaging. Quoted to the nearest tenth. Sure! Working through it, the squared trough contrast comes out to 0.0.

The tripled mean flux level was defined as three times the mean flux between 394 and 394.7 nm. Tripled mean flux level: 25.2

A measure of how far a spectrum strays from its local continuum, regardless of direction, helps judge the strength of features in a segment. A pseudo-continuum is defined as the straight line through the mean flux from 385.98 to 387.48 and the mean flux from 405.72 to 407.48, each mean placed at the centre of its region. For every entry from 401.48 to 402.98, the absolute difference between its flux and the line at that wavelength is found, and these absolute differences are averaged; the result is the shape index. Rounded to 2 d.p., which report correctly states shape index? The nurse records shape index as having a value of 0.39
